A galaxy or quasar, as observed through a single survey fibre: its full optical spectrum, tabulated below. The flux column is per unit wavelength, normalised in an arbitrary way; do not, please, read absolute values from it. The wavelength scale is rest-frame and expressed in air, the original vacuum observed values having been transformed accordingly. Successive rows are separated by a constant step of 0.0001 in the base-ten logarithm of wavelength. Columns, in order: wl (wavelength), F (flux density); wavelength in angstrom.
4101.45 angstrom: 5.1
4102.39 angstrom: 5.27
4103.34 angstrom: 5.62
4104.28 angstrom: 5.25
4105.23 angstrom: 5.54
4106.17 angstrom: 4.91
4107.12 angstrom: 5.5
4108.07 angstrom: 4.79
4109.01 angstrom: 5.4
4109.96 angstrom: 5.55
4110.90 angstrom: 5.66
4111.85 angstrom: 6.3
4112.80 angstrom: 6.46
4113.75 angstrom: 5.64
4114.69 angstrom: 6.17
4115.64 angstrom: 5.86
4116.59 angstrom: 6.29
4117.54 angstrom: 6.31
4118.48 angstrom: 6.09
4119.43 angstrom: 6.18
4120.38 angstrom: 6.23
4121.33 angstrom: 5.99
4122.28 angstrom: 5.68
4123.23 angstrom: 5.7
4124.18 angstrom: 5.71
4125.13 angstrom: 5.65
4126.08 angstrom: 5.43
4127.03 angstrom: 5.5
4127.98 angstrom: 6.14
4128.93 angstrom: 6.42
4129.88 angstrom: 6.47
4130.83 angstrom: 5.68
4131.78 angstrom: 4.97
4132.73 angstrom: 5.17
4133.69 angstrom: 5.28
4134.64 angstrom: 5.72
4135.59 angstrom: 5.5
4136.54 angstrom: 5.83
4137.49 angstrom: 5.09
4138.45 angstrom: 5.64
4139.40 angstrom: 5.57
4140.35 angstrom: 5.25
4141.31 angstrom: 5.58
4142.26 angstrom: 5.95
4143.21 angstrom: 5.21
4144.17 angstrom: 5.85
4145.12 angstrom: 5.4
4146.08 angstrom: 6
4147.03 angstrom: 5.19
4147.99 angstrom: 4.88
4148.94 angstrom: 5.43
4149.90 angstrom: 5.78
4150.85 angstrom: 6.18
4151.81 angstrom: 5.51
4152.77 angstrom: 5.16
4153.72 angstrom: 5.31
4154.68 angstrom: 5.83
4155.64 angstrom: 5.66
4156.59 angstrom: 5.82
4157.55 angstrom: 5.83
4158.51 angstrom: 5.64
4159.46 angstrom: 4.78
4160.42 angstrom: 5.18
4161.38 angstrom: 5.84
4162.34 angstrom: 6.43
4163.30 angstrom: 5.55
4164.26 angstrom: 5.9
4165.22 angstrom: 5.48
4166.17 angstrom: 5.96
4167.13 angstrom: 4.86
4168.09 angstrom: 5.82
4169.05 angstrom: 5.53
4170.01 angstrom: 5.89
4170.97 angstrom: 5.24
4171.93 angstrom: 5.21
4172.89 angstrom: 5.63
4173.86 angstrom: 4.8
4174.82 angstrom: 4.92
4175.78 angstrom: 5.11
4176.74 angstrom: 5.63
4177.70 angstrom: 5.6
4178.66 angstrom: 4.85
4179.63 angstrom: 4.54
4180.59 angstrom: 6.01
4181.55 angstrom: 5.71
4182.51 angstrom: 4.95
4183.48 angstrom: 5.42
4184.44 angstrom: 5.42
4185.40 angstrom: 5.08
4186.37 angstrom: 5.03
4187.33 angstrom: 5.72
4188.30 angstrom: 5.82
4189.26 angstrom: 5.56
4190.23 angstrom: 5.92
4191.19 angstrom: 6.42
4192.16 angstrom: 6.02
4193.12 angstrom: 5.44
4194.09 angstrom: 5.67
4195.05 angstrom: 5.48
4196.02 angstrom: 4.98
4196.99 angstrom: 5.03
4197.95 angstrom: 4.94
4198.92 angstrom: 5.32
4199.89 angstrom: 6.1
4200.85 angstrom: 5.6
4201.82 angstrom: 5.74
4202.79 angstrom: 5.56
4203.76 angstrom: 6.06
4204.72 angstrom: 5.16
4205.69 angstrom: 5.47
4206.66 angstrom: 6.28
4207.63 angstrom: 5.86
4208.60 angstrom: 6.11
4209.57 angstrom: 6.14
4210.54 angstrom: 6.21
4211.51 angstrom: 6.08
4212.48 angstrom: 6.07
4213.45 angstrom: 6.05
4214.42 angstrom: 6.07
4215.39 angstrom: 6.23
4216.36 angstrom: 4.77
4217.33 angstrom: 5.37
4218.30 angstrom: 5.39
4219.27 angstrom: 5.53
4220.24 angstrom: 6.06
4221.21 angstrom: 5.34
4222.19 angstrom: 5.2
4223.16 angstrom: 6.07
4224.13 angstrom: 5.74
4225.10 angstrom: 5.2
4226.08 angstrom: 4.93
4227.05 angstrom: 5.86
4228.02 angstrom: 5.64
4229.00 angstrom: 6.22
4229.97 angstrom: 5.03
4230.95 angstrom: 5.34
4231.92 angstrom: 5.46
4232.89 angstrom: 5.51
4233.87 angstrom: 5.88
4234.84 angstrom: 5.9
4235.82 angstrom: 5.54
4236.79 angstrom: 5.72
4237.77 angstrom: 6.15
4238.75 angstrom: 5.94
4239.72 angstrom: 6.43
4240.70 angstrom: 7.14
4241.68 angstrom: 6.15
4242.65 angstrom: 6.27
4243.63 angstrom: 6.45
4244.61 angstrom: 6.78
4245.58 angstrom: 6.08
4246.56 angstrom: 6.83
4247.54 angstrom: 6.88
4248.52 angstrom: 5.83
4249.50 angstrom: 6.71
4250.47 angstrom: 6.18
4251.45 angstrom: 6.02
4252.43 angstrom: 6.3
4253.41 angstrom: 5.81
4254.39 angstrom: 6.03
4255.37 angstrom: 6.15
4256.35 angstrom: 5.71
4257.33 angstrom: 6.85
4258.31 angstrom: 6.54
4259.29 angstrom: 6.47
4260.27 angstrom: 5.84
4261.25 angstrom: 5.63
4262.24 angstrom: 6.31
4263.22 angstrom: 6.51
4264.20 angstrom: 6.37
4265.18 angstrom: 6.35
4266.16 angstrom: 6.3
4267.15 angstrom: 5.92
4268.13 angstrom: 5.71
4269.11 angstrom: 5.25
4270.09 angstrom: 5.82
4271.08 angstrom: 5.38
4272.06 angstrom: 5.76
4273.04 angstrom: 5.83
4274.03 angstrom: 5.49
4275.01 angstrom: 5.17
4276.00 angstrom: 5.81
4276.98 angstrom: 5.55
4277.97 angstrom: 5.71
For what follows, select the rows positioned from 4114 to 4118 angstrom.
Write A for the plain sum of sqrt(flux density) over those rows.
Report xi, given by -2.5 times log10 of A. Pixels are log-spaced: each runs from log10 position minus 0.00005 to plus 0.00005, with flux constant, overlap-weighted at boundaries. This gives -2.49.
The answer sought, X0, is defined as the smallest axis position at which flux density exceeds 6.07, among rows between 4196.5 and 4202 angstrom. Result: 4199.89 angstrom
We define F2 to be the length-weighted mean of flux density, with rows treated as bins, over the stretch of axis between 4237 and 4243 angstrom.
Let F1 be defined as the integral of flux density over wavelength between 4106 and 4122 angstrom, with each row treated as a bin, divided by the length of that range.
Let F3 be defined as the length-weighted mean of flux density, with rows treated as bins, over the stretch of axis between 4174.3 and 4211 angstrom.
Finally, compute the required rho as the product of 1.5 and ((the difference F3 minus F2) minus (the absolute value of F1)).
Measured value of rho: -9.9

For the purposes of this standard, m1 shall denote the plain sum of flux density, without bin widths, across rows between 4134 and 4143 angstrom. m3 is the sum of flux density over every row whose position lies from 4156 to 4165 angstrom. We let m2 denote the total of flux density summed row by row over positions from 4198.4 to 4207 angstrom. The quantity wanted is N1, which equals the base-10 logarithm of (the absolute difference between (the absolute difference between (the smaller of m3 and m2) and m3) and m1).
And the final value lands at 1.70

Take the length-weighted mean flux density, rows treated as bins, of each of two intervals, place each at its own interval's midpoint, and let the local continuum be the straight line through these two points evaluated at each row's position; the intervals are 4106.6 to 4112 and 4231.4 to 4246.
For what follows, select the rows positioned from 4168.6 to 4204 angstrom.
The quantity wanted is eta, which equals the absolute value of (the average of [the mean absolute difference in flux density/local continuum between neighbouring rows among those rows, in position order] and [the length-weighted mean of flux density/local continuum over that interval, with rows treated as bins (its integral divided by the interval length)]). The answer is 0.500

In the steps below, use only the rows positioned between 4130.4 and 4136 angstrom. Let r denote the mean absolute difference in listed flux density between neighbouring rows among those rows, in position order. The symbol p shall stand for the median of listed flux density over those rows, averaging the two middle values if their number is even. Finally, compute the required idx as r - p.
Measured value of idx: -5.1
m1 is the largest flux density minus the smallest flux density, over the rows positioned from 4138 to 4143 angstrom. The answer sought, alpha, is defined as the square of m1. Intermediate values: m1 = 0.70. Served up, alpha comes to 0.5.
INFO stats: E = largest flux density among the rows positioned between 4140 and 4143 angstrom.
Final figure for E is 5.95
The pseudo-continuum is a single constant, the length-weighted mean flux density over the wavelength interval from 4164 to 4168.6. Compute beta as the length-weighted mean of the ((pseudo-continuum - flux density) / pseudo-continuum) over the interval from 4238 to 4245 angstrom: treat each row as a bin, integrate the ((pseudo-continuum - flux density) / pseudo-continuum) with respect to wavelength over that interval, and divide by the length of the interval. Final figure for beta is -0.15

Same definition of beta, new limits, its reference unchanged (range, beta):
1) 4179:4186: 0.05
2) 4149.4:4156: -0.01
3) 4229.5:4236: 0.01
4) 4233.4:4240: -0.06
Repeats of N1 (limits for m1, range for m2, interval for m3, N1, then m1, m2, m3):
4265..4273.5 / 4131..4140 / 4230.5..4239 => 1.70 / 52.3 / 49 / 51.4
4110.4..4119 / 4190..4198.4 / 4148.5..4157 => 1.73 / 54.8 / 50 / 50.7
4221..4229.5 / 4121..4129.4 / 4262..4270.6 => 1.68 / 50.2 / 52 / 54.5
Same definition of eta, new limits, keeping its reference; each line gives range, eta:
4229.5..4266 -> 0.532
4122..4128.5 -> 0.527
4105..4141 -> 0.546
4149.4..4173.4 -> 0.529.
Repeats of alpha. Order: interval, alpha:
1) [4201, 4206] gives 0.8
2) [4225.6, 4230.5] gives 1.7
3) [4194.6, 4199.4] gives 0.3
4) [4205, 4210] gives 0.7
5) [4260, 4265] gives 0.8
